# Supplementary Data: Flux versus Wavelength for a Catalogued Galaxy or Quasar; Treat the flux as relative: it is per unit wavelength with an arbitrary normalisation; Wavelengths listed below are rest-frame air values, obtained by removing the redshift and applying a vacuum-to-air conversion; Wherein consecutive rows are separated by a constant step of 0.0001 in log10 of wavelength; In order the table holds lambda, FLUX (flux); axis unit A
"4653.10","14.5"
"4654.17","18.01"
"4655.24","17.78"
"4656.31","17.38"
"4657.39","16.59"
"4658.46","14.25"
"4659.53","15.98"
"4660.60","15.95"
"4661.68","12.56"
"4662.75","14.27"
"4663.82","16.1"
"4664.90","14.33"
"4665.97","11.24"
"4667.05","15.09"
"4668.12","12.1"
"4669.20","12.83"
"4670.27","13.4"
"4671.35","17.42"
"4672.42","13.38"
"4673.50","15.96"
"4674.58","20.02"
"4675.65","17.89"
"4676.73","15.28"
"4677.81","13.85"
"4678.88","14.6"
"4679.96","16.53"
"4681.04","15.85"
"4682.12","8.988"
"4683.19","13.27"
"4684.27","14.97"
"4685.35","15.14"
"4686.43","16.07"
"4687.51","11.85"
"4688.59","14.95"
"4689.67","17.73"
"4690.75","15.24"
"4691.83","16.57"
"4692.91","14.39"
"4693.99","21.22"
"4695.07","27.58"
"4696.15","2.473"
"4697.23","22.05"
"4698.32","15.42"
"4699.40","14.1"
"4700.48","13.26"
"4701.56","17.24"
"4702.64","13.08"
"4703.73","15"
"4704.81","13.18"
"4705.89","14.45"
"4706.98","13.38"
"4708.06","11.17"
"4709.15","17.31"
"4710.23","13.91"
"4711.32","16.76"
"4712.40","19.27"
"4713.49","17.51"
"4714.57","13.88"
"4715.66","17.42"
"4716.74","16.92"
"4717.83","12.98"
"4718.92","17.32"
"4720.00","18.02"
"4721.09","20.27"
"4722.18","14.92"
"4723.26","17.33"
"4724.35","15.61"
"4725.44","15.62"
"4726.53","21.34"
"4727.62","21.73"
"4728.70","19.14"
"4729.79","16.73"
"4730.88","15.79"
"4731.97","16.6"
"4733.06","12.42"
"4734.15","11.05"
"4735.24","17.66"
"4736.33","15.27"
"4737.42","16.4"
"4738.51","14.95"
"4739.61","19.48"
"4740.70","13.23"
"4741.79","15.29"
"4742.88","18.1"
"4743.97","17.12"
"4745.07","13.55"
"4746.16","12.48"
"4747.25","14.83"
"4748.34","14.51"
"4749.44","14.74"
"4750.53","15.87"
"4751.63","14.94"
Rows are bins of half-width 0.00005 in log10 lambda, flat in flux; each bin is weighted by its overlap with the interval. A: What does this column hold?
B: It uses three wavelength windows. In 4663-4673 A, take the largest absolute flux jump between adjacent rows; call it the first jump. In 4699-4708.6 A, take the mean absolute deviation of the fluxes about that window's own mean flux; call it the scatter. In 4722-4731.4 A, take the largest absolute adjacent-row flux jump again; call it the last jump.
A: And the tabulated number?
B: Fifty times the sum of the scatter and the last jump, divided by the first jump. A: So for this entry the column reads 85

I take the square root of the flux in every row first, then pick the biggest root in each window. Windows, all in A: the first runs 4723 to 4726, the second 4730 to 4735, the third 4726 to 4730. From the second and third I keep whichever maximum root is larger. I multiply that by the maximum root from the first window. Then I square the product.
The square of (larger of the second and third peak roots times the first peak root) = 377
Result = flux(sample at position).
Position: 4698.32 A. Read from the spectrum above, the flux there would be 15.42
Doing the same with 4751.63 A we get 14.94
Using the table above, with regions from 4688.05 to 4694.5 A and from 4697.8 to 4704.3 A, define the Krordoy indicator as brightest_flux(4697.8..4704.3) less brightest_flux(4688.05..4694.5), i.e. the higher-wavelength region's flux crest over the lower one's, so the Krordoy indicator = -4.0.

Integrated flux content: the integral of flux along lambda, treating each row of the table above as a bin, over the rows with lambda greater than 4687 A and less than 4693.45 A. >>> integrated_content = 98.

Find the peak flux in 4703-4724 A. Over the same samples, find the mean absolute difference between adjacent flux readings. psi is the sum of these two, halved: 11.5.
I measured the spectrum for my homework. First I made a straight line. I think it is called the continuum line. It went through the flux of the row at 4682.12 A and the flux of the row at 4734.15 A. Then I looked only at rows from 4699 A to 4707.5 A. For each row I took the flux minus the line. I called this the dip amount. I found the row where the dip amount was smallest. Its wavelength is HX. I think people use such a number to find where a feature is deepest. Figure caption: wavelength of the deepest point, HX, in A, 4702.64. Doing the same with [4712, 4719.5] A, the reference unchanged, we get 4717.83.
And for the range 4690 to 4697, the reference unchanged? 4696.15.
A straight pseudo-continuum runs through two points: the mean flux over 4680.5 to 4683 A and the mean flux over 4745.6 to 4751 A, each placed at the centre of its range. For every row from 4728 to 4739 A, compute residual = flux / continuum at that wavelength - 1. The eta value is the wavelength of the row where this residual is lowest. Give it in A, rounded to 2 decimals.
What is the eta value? 4734.15 A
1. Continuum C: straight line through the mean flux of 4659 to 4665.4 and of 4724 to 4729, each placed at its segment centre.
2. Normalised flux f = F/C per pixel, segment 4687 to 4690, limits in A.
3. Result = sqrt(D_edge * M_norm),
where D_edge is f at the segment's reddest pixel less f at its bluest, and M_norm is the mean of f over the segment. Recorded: 0.56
